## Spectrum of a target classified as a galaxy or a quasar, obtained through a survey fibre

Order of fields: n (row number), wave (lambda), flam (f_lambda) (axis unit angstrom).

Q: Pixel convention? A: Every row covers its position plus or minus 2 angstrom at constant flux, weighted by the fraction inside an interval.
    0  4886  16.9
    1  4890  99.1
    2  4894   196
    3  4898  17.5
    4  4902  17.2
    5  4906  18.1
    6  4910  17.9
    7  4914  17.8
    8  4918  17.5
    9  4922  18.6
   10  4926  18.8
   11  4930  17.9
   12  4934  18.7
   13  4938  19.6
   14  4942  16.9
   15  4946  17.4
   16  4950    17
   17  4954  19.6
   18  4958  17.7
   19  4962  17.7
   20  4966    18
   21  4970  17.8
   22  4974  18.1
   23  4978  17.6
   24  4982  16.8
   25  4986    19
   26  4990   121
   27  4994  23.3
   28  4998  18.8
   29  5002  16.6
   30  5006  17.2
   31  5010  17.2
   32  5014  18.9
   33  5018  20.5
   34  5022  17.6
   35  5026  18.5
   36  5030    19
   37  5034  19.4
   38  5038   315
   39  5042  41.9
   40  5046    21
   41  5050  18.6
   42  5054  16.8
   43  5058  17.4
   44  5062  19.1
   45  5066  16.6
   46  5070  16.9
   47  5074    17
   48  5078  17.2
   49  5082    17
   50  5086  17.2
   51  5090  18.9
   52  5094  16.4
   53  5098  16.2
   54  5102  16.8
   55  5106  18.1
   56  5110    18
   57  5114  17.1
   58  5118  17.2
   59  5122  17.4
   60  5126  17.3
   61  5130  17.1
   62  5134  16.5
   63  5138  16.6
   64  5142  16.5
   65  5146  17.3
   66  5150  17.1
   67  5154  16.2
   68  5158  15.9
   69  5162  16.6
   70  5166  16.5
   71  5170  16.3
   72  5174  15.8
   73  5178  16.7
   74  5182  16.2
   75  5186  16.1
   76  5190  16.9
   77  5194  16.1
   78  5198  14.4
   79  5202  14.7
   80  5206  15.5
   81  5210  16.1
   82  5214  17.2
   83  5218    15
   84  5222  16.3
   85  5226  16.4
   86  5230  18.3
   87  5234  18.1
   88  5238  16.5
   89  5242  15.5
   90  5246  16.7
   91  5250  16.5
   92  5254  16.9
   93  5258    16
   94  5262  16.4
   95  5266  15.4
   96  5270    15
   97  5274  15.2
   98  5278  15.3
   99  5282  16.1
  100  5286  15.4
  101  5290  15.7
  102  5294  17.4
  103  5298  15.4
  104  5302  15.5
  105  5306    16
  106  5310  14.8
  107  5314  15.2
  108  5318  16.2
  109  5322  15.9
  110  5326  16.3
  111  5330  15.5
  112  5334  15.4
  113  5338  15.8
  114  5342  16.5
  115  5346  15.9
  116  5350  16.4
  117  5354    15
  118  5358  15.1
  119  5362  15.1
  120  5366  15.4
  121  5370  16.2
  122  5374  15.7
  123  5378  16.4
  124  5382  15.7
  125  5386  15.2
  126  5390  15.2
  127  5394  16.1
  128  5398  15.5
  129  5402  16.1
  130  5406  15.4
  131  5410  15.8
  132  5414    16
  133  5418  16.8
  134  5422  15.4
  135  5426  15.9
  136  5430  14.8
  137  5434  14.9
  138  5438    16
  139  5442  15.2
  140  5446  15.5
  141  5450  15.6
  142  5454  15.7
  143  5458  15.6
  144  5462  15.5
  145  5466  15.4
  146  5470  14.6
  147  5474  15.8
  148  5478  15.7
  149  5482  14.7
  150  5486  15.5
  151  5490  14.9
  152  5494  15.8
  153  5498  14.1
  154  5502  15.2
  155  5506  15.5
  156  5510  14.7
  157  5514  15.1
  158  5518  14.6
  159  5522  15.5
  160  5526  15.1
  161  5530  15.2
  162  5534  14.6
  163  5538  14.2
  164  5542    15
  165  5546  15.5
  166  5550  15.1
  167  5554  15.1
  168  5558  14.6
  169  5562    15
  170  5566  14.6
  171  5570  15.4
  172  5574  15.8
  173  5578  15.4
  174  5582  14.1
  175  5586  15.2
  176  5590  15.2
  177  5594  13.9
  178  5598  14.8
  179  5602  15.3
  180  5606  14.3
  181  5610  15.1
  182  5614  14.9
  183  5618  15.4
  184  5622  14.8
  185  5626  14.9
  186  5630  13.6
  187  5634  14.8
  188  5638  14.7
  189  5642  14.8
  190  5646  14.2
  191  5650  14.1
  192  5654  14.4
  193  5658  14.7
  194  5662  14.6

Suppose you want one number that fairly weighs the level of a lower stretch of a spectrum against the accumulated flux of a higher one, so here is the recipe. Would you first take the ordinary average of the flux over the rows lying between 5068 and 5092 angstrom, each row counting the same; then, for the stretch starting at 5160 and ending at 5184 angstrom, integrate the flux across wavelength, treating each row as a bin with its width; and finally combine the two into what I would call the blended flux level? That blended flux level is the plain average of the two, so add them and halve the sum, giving 205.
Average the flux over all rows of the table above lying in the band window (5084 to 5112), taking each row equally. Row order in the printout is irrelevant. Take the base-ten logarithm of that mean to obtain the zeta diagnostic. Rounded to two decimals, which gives 1.24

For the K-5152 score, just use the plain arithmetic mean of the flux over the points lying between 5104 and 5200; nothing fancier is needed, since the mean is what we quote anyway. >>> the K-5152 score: 16.7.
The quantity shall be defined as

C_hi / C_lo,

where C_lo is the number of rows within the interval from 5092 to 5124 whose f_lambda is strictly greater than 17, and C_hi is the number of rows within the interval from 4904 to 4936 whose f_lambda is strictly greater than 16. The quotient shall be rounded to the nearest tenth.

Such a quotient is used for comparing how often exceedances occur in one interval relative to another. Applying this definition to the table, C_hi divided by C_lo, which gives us 1.6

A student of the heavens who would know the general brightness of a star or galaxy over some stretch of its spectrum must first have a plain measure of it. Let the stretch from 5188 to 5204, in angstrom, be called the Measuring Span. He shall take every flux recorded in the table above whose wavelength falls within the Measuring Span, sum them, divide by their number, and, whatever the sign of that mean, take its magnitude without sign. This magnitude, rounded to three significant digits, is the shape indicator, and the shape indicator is 15.5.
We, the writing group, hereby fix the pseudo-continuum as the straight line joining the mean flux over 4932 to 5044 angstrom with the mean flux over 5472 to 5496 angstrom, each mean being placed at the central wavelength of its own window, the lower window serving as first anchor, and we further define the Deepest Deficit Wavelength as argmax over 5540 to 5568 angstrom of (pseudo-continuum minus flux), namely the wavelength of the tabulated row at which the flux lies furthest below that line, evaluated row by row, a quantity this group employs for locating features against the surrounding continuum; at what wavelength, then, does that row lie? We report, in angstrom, 5542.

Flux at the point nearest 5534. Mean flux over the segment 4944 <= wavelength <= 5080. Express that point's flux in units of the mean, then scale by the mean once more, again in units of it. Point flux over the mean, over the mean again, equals 0.016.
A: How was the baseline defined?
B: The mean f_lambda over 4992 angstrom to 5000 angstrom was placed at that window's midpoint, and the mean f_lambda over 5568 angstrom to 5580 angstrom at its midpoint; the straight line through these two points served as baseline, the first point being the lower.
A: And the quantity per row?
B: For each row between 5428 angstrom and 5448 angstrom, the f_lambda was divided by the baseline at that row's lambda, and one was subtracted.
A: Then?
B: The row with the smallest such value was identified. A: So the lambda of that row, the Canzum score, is 5430 angstrom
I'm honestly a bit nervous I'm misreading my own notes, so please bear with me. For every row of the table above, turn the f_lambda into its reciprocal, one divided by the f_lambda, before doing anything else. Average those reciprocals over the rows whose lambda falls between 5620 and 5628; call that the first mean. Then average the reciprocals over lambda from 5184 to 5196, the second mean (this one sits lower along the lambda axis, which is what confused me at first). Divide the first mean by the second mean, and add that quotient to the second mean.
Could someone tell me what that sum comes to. 1.16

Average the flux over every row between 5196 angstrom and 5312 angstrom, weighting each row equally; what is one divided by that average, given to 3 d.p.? 0.063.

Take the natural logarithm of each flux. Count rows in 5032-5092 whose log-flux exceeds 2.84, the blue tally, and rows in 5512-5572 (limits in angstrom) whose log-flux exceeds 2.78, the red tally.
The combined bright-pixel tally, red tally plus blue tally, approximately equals 10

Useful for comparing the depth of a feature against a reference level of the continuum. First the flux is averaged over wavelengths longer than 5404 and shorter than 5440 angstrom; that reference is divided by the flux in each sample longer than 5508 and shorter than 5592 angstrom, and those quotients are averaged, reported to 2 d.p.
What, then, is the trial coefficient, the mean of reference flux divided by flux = 1.05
